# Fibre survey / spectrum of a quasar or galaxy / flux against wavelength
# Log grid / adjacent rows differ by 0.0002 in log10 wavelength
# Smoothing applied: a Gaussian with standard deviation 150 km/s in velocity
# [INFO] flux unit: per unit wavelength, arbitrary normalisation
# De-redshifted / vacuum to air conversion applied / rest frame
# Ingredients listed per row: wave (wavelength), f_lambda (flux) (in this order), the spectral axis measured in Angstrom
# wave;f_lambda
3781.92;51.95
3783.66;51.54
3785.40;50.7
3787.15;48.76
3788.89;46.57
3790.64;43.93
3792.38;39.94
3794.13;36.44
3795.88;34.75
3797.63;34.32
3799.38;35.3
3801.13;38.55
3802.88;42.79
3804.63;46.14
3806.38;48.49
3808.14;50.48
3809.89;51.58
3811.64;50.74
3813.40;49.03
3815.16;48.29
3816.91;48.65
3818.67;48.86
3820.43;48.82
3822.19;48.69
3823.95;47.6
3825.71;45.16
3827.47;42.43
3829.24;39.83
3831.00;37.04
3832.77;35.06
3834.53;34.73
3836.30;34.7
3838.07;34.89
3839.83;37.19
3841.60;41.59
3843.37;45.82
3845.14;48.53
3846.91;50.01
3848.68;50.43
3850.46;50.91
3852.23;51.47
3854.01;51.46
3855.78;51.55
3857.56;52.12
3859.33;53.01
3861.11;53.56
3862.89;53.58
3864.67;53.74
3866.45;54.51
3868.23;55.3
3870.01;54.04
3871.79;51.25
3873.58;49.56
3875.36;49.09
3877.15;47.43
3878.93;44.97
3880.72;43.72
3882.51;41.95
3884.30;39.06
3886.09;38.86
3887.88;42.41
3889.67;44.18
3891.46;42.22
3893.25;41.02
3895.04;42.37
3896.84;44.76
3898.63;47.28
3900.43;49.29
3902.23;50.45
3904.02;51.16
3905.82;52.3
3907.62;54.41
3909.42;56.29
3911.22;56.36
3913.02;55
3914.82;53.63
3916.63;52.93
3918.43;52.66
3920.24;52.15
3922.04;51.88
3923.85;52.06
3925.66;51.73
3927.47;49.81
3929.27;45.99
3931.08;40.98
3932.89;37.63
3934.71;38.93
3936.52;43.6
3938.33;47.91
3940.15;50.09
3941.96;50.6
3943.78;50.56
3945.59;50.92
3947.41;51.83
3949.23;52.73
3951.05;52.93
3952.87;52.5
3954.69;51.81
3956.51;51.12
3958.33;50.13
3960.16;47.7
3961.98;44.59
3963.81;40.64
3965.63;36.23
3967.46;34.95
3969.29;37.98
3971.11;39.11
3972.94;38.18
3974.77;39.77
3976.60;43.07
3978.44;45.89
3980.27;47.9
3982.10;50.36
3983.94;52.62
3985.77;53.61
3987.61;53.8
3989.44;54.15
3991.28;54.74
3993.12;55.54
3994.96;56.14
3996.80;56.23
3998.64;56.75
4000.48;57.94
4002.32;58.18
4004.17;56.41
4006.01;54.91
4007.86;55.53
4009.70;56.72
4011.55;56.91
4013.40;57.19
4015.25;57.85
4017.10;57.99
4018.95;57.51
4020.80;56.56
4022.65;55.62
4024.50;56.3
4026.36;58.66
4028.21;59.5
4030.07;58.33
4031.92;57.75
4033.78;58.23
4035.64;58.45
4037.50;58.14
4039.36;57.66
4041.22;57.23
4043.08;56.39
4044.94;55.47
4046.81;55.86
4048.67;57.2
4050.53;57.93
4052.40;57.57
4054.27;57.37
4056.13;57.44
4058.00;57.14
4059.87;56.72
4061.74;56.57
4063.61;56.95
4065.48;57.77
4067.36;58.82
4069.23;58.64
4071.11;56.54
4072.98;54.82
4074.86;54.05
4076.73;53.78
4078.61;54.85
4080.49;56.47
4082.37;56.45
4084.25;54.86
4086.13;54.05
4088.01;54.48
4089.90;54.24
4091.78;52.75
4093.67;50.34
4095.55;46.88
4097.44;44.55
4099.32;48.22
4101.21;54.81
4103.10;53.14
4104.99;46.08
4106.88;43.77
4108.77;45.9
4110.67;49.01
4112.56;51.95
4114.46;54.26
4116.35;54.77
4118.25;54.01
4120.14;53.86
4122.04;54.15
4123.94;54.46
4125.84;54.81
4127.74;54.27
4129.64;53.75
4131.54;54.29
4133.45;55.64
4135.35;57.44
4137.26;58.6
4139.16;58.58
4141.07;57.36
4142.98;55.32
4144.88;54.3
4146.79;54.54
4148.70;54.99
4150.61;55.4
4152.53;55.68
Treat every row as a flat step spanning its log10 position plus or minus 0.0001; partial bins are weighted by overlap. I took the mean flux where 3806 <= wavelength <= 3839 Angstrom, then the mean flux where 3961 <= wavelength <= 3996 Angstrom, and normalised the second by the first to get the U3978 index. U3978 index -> 1.04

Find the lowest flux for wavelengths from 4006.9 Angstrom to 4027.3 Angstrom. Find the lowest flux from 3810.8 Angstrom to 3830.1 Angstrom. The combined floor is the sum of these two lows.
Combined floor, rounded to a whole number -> 95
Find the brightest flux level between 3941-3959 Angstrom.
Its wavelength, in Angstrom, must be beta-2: 3951.05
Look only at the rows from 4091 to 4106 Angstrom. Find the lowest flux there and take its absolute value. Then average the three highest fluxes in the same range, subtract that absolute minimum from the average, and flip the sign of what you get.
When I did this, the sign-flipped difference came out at -9.0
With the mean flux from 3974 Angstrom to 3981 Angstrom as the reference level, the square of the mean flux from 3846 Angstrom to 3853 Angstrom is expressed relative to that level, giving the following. 58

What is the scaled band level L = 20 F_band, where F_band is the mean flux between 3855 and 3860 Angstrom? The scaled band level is 1045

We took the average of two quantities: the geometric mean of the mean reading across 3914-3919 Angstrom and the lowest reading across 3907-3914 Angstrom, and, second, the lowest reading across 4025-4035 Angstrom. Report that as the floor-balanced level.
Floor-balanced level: 56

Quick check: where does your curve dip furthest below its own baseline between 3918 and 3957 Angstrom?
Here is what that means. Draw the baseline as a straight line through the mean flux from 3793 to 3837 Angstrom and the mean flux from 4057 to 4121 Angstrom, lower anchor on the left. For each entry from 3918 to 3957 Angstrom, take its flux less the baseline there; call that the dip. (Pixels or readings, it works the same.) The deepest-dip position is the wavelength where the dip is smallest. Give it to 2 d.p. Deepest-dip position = 3932.89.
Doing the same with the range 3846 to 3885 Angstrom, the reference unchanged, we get 3884.30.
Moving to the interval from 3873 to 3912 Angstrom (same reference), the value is 3886.09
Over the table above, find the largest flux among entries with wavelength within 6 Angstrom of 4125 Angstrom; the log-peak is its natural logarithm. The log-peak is 4.00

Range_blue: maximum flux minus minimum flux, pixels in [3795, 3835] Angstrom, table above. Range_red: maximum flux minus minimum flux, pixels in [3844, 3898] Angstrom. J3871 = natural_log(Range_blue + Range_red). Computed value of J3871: 3.5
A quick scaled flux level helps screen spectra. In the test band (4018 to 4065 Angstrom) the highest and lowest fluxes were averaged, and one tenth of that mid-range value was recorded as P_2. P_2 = 5.75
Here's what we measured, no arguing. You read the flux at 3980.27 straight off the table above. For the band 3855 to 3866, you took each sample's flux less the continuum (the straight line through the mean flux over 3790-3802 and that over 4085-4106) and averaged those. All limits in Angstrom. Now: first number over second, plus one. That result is 5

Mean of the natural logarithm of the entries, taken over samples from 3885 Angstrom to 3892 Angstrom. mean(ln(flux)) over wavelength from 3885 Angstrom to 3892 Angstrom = 3.73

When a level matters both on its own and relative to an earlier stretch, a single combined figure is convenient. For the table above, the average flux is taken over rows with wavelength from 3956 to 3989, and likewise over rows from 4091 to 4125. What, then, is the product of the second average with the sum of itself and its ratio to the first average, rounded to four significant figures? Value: 2630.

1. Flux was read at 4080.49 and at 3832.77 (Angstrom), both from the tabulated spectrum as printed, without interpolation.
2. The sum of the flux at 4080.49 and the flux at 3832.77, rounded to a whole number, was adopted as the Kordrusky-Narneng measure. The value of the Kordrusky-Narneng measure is 92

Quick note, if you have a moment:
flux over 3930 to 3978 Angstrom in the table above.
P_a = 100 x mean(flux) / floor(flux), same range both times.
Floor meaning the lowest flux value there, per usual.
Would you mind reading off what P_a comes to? 129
